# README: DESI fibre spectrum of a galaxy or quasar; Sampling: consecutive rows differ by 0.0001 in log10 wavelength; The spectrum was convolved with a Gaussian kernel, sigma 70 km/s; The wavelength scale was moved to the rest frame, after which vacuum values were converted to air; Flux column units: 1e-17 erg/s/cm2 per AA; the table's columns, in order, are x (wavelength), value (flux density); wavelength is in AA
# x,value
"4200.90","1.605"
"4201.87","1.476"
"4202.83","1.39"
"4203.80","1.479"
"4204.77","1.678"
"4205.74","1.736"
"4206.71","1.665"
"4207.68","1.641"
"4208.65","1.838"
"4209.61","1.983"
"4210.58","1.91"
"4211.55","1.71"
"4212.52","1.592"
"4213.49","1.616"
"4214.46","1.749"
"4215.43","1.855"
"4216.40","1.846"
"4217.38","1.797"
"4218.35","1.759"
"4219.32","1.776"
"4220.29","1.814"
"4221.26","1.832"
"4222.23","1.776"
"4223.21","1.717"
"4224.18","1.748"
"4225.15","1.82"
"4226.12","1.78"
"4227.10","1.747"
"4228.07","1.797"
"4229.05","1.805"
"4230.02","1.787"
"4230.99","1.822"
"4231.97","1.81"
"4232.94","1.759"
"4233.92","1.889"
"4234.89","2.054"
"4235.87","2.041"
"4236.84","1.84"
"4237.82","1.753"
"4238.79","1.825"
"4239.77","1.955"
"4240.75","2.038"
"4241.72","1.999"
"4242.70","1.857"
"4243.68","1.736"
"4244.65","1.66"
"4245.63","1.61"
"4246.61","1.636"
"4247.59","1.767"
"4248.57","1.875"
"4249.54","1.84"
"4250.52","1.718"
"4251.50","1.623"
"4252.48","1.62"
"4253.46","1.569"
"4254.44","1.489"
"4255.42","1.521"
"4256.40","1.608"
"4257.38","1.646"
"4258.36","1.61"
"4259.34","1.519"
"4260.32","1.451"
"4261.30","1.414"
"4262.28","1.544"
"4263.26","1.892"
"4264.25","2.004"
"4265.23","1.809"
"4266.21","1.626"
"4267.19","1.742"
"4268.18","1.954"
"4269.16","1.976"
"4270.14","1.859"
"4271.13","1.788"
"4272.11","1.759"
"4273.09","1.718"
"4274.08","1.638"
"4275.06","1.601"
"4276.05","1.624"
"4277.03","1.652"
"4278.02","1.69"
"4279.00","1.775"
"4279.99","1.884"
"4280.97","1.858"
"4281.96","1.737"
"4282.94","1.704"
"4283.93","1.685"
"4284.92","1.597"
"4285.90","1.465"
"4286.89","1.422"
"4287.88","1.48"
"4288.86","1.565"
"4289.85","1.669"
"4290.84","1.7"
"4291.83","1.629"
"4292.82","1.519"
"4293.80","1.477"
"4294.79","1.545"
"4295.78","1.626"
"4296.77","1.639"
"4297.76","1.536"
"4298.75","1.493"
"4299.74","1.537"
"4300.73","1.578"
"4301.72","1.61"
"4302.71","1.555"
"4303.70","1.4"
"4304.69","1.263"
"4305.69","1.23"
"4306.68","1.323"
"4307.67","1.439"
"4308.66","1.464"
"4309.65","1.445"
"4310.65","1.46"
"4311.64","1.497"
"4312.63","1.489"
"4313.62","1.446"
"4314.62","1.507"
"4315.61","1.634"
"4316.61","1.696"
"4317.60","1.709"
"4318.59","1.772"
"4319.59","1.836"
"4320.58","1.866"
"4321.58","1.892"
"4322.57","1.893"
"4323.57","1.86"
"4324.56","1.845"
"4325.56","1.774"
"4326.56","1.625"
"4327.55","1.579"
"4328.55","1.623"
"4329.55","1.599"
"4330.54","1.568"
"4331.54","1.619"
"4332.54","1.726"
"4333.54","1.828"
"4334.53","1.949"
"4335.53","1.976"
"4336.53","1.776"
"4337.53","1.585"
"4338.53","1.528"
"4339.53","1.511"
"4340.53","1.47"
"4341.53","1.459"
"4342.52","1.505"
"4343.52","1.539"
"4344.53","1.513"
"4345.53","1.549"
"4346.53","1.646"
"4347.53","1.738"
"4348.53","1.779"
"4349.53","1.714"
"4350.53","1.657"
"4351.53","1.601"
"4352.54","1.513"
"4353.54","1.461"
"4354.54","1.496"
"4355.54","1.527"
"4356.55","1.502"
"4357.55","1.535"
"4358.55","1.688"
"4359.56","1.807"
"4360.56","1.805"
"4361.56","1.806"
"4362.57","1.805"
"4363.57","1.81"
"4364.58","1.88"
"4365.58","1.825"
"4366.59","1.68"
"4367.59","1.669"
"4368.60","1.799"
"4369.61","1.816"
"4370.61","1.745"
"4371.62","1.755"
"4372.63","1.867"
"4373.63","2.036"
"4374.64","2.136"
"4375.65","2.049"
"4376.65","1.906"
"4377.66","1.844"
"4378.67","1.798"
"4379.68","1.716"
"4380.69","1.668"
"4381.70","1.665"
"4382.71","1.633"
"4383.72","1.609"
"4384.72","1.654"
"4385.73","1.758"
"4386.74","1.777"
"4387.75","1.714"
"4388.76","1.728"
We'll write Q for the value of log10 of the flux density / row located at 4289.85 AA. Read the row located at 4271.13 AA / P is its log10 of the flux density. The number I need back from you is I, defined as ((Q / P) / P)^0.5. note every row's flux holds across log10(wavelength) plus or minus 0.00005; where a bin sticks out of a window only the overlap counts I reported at 1.87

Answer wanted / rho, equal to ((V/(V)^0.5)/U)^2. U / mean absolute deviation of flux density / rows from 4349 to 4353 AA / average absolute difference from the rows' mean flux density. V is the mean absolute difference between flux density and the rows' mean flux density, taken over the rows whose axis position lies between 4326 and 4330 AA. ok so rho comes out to 4.2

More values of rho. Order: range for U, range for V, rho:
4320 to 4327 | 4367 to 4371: 10.2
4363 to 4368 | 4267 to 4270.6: 13.3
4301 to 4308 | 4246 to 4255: 8.2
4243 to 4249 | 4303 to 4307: 9.3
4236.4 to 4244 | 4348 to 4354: 11.5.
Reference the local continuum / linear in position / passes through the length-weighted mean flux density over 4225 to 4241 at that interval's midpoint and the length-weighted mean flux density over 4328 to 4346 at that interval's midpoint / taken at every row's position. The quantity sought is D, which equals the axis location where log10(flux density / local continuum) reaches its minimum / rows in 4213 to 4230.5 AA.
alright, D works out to 4213.49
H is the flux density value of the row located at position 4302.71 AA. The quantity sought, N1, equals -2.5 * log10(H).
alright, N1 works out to -0.48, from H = 1.555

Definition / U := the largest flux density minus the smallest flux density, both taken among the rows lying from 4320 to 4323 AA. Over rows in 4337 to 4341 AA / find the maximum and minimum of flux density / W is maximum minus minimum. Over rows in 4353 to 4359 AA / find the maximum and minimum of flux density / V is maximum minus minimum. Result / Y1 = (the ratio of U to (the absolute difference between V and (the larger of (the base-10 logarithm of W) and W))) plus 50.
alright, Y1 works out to 50.2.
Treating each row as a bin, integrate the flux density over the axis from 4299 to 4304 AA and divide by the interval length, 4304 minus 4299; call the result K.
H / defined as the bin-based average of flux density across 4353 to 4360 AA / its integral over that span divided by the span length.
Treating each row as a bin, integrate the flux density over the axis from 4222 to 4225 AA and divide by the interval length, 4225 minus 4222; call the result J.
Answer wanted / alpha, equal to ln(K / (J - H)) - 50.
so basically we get -47.9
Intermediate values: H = 1.57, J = 1.75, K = 1.54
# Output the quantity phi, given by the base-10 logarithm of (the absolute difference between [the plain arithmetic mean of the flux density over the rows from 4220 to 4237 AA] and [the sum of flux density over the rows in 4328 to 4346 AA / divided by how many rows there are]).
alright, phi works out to -0.71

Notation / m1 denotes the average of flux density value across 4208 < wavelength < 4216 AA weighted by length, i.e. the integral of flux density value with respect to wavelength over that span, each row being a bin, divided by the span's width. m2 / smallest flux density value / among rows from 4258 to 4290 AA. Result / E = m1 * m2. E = 2.5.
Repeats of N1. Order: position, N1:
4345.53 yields -0.48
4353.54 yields -0.41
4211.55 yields -0.58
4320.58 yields -0.68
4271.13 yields -0.63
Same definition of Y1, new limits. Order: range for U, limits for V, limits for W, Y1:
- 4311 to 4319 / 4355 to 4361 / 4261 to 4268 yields 51.1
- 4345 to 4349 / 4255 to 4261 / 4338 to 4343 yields 51.8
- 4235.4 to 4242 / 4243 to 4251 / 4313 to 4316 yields 53.7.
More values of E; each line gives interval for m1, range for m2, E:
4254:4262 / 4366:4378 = 2.6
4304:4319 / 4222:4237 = 2.6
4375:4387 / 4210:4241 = 2.8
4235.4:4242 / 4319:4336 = 3.0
